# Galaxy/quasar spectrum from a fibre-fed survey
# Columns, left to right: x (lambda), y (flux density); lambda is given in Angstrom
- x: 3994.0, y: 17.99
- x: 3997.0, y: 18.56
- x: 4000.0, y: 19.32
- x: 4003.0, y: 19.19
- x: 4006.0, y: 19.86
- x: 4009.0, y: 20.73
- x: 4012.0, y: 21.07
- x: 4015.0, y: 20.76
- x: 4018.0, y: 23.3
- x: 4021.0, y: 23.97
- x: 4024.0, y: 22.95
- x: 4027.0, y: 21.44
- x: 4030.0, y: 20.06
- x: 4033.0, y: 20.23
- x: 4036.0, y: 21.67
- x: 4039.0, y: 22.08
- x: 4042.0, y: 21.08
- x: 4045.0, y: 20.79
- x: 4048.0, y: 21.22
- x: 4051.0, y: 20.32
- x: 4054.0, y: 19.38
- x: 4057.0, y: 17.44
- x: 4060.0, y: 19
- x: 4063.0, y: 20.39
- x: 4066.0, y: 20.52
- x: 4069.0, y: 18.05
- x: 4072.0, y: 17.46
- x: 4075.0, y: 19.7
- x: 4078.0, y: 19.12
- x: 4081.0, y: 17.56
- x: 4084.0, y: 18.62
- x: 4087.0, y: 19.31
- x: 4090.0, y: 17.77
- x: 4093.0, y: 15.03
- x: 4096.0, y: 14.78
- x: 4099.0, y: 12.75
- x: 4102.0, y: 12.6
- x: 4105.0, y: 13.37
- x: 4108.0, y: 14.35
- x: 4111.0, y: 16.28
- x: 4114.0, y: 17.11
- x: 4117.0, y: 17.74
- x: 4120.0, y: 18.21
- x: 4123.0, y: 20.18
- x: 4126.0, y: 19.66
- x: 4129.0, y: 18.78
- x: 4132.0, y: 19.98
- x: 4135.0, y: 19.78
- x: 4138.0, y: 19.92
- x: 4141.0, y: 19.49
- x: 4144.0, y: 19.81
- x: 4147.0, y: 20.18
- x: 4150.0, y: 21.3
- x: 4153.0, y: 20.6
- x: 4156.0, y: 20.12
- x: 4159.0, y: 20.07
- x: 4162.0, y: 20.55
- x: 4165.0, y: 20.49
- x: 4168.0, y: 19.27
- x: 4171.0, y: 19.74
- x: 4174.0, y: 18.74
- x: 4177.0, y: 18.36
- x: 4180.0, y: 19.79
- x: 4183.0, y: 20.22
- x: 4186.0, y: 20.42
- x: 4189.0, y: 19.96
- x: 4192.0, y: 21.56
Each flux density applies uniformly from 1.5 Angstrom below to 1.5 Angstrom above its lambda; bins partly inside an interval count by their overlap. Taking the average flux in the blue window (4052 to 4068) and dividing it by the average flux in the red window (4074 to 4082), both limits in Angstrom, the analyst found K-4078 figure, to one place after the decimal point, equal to 1.0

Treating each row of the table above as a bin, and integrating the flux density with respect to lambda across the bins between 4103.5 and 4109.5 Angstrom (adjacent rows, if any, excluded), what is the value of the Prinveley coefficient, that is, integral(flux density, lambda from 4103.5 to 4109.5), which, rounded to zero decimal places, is 83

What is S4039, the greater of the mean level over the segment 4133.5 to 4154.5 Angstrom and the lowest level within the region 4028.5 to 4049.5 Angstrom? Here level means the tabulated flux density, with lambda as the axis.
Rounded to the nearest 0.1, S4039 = 20.2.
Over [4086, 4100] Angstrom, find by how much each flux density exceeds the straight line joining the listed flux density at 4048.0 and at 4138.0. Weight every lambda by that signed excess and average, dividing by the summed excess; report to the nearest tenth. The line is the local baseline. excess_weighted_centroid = 4095.0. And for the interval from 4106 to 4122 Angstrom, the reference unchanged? 4112.4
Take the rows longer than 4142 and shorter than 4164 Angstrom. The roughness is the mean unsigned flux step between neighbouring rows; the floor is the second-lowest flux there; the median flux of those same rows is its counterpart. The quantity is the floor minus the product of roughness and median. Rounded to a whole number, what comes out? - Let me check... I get 9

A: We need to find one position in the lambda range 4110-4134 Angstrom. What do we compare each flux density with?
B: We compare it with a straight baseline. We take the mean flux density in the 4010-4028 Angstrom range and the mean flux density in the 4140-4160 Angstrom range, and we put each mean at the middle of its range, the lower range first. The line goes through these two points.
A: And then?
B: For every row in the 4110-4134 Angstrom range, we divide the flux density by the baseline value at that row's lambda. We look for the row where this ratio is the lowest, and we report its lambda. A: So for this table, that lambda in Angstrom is 4111.0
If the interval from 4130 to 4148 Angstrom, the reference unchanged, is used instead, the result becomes 4141.0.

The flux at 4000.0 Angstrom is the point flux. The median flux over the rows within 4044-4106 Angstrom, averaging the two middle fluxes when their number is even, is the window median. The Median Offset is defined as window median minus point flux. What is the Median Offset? -1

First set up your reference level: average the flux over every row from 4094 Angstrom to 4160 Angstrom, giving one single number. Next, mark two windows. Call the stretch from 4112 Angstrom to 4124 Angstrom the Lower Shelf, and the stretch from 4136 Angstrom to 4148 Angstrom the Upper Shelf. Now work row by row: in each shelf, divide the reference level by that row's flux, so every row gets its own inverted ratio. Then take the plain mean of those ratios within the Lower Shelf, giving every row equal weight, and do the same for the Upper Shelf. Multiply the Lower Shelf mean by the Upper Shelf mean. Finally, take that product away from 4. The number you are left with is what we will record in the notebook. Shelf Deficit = 3.10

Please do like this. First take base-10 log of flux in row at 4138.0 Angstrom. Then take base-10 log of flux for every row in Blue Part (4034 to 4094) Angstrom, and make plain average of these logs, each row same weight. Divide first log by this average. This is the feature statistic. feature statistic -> 1.01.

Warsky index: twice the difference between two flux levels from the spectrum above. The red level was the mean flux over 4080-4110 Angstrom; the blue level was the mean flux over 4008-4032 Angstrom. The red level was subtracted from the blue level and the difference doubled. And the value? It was 12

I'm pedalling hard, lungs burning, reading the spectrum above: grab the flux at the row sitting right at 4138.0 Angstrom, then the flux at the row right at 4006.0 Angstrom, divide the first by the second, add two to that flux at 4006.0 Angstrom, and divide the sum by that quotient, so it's 22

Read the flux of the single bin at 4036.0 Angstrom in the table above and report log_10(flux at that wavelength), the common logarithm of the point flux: 1.34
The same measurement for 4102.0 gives 1.10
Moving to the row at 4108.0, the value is 1.16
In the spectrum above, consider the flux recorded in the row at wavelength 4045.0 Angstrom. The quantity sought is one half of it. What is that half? 10.4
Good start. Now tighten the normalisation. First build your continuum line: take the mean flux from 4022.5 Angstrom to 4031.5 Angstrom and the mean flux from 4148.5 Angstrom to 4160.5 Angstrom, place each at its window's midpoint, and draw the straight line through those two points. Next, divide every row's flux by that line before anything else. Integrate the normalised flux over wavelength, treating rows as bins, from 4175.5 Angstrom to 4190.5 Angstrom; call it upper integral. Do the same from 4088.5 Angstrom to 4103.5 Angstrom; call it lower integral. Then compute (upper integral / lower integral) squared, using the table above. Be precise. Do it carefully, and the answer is 2.0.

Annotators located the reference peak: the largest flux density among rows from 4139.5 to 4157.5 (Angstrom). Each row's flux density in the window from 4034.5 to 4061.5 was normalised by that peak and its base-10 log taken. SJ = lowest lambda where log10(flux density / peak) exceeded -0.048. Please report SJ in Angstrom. 4036.0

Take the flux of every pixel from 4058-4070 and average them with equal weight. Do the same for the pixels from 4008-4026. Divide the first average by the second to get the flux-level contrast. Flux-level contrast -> 0.88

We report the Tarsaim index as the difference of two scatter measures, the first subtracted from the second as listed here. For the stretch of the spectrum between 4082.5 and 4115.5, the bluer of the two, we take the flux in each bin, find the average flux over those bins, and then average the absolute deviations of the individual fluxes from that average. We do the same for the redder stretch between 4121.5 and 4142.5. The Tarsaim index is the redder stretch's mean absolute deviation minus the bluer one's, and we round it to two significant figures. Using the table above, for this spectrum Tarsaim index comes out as -1.7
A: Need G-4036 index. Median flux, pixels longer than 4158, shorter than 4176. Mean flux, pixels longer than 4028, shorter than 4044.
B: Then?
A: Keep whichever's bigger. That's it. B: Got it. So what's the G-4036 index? 21.0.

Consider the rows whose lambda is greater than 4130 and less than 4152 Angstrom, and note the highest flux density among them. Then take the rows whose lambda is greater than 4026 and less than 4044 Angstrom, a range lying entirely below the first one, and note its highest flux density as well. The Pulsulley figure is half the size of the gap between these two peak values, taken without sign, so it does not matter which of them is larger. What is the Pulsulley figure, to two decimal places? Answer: 0.39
